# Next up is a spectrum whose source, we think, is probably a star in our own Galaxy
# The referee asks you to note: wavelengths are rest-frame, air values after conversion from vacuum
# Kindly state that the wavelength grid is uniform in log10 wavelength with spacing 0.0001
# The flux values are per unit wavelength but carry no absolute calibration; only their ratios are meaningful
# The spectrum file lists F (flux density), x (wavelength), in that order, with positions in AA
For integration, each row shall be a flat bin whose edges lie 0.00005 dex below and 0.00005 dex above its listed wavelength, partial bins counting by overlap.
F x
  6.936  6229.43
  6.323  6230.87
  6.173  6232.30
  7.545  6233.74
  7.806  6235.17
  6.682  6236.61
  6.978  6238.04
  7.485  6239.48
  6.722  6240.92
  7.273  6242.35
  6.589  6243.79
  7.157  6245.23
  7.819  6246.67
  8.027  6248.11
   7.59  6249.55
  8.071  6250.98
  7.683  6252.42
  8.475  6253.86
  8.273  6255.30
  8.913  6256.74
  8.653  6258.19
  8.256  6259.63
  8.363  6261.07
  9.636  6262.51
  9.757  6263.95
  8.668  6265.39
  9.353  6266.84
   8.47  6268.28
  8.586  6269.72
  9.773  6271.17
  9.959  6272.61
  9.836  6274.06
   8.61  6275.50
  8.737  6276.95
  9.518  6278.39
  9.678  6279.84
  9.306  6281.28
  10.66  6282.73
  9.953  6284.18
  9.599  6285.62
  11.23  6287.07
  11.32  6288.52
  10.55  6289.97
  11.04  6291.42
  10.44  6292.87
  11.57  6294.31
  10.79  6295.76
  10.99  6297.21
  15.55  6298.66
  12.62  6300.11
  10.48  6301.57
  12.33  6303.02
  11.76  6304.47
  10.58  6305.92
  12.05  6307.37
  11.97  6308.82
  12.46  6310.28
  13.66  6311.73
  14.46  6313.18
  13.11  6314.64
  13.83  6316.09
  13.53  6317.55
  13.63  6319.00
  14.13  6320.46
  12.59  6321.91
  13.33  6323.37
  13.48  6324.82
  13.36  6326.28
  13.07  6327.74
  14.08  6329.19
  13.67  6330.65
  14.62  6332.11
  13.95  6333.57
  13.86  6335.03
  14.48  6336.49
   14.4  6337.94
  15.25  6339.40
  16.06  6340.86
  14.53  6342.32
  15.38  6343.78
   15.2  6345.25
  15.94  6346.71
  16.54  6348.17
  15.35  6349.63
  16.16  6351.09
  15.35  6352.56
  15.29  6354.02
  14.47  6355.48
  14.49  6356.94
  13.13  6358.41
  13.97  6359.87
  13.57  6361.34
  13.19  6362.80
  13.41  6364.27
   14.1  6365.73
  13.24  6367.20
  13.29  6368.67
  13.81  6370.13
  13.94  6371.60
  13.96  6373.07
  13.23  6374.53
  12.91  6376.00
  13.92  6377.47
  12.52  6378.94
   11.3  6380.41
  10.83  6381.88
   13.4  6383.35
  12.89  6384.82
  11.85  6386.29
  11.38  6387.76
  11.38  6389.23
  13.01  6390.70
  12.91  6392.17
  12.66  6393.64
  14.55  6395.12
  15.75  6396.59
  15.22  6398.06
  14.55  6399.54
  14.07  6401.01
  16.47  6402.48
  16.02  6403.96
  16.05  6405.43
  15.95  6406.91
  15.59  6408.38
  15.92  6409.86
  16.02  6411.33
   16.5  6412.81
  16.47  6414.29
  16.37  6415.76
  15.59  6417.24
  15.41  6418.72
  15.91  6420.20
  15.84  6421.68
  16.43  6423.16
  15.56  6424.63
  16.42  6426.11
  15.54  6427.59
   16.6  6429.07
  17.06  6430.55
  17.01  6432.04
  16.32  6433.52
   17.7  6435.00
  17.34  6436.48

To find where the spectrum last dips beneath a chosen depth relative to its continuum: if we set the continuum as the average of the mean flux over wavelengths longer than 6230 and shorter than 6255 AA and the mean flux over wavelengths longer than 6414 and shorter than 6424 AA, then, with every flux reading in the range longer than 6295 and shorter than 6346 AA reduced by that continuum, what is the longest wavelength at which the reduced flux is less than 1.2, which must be 6321.91 AA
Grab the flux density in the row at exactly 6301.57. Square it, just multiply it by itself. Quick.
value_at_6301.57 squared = 110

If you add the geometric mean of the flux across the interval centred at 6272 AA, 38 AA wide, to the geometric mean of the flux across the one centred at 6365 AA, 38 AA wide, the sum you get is 23.2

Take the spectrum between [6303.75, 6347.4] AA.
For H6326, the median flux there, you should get 14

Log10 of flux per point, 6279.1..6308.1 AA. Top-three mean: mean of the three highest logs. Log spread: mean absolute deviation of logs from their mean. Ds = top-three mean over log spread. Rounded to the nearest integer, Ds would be 32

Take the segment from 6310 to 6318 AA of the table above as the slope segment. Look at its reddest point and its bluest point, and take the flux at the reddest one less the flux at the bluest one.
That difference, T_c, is 1.1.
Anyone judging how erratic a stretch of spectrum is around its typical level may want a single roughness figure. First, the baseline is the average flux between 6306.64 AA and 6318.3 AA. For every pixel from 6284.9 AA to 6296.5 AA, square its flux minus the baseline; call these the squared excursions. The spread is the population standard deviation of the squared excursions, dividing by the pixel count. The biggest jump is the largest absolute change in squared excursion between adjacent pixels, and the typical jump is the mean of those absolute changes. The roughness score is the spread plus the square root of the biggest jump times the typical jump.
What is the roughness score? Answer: 8.7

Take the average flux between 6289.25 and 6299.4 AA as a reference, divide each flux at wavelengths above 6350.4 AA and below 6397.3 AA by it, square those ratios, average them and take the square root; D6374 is 1.17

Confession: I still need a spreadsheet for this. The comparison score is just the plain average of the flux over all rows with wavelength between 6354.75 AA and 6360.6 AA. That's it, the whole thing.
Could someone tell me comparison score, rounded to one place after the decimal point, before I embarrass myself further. 14.0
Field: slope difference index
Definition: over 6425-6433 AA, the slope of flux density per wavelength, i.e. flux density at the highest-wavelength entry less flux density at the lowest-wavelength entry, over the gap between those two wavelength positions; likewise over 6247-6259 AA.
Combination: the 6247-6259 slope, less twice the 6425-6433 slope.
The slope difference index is -0.1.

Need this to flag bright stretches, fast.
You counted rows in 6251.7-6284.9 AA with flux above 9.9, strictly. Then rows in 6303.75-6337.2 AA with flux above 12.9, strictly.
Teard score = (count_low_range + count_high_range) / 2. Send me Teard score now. 10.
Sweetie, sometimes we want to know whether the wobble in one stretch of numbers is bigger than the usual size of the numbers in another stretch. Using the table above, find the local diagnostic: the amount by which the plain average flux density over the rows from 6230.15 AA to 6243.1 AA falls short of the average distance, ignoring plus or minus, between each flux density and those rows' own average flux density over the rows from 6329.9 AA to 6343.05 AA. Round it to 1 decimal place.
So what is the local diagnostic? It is -6.5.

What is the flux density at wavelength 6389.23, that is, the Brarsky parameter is 11.38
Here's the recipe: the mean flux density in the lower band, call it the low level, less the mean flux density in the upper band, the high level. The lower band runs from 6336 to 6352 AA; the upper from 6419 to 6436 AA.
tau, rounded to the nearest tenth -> -1.0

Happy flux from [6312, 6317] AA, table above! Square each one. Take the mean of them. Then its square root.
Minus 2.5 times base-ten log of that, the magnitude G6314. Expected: -2.85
